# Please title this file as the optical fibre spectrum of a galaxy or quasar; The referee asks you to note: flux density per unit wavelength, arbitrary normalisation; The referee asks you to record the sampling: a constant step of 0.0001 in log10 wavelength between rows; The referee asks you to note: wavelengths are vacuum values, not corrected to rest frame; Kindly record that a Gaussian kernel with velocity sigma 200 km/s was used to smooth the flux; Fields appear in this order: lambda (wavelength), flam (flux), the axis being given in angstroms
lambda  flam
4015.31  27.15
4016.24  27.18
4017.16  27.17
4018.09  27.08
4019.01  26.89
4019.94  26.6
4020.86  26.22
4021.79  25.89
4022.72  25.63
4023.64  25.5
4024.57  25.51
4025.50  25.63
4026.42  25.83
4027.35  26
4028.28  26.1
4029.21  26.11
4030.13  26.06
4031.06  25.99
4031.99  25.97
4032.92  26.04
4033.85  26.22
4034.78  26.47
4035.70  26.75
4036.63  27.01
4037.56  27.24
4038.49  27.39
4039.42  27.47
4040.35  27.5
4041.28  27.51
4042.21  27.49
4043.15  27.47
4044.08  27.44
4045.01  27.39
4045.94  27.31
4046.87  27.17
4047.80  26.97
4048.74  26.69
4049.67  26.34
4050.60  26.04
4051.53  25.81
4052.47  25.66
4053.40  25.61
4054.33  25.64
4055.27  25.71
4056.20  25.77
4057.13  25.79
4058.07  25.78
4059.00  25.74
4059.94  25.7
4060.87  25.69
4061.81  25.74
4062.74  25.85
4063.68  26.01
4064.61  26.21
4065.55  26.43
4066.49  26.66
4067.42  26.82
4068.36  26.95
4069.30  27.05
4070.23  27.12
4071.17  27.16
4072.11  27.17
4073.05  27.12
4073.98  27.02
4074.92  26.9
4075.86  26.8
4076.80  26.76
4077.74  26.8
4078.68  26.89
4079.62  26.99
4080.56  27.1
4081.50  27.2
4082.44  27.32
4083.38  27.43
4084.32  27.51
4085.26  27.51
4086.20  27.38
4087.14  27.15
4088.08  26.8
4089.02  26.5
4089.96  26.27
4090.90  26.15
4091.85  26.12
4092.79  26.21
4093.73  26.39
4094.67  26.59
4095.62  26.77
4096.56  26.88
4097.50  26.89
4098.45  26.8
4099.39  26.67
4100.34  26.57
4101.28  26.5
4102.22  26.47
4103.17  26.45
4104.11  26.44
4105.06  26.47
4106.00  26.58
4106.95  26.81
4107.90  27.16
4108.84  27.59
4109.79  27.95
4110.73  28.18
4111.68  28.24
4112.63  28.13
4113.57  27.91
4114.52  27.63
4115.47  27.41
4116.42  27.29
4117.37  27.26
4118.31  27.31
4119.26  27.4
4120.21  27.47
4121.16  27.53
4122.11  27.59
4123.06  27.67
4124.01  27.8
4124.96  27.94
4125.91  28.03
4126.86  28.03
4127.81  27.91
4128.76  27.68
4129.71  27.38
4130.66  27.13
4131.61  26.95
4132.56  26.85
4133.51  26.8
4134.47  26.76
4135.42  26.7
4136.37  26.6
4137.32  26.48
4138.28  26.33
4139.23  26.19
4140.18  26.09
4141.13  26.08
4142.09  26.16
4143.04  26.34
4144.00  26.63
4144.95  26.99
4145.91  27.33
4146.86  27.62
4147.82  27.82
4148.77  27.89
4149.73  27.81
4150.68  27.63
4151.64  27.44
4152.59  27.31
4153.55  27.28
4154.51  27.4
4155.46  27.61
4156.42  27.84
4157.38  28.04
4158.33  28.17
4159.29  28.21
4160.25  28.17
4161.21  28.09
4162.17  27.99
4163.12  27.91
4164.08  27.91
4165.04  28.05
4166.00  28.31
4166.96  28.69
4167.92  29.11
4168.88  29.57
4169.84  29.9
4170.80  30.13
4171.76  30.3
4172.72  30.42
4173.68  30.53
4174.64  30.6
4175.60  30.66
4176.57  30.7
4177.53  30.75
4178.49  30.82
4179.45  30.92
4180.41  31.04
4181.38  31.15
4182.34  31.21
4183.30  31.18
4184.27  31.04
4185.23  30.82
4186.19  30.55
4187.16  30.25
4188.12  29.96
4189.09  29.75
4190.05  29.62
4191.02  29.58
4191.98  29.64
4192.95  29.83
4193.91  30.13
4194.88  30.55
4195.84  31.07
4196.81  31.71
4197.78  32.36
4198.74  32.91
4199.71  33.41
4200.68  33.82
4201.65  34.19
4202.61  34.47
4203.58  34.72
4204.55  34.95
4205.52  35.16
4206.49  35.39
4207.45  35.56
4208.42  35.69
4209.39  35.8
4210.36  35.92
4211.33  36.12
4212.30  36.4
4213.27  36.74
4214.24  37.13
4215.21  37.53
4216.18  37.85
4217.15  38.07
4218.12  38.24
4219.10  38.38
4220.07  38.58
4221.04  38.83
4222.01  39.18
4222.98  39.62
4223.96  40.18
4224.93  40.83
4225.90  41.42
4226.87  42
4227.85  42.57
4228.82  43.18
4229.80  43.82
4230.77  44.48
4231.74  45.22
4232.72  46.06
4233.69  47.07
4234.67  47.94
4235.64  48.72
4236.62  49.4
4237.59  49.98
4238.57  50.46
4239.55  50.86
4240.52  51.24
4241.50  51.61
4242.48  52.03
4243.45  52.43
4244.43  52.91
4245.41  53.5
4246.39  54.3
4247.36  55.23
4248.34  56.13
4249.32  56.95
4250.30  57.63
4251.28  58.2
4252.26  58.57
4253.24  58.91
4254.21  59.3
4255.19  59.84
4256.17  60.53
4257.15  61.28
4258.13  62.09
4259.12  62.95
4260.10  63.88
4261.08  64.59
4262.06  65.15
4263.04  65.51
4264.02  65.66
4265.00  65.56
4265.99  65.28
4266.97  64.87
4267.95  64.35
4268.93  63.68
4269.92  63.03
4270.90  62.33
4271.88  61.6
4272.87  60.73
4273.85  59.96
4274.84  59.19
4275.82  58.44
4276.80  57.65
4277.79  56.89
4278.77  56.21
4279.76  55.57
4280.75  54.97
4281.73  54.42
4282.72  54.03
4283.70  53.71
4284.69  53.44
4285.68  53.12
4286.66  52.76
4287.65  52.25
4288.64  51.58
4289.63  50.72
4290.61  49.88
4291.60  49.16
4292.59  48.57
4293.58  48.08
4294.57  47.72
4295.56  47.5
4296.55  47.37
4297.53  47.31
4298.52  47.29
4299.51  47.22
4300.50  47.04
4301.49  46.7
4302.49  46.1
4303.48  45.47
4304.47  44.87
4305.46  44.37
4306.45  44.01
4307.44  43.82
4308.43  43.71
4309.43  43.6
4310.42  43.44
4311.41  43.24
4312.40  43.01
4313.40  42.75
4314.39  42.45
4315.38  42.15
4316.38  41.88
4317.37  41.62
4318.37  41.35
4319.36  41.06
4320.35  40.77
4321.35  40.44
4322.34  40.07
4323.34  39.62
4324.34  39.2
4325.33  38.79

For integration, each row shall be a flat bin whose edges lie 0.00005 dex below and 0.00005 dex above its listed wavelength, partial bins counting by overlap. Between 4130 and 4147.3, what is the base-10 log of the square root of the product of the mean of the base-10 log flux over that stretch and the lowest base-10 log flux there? 0.15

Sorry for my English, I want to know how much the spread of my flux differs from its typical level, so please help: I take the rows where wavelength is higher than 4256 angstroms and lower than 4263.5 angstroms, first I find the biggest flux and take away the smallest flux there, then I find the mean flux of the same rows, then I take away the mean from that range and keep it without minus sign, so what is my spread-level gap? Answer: 58.3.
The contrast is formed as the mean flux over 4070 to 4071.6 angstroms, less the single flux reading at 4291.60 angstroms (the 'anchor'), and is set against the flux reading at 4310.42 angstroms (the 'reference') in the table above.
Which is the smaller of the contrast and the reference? -22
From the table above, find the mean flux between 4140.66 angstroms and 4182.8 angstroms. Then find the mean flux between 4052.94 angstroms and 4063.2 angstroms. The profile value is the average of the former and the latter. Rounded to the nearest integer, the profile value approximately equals 27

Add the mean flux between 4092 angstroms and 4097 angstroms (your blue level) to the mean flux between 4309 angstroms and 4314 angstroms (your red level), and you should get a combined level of 70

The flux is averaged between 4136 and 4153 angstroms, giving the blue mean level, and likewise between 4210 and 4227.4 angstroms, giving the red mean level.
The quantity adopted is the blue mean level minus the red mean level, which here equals -12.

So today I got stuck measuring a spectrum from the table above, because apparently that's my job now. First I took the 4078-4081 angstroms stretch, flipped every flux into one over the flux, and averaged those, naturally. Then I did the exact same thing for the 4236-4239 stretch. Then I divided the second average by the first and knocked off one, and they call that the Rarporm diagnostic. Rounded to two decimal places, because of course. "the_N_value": -0.46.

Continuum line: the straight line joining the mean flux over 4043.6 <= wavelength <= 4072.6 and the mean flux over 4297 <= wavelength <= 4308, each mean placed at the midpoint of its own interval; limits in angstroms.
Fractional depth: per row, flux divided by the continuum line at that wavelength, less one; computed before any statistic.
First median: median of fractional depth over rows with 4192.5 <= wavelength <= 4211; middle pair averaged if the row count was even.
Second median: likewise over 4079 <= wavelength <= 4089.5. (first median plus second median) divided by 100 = -0.001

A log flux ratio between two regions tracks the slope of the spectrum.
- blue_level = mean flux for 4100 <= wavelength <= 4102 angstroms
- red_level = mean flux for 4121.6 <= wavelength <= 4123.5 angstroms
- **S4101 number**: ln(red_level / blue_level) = 0.04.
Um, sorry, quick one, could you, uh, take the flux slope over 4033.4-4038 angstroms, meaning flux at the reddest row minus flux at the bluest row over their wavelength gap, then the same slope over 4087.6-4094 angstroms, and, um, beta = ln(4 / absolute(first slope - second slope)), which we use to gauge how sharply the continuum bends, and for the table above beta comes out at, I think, 2.44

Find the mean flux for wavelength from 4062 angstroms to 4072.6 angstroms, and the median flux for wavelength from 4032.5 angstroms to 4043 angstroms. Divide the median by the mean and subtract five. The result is -3.98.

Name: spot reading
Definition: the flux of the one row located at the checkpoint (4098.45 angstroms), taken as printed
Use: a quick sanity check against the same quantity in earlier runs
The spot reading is 26.8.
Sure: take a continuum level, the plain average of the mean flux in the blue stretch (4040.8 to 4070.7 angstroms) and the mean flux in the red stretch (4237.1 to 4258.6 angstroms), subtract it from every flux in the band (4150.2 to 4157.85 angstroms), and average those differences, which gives -13.5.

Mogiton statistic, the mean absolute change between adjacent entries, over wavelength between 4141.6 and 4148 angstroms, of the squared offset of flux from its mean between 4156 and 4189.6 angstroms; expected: 1.5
